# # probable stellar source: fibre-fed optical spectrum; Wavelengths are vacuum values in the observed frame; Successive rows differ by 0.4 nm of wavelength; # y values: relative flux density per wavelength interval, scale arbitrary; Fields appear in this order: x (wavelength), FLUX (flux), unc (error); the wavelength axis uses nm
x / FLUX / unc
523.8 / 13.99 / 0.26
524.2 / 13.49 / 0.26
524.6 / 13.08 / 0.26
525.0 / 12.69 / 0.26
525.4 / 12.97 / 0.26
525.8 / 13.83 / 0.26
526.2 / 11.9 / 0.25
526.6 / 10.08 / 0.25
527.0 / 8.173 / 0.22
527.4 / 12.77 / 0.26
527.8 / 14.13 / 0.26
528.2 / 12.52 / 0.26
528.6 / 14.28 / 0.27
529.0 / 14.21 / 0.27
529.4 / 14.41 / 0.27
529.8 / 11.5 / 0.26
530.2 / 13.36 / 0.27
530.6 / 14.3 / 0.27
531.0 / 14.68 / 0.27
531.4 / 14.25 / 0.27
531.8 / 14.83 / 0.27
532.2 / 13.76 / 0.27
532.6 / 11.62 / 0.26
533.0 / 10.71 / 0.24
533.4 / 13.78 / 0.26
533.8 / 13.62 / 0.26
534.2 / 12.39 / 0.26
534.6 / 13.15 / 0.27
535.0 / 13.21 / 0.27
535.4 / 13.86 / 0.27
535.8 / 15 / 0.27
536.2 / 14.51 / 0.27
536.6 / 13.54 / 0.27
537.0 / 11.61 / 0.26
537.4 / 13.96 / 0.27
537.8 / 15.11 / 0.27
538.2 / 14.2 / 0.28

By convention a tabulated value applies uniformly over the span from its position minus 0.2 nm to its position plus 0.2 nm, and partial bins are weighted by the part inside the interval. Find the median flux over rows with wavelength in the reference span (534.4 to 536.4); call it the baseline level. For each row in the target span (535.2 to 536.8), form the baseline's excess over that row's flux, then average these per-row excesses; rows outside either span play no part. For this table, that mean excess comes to -0.37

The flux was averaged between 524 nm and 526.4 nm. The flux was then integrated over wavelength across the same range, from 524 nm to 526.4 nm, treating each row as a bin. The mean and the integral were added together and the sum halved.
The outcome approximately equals 22.1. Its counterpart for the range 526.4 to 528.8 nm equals 20.4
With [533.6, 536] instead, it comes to 23.0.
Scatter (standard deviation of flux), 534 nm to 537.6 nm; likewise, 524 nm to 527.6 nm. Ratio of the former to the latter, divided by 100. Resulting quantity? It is 0.0057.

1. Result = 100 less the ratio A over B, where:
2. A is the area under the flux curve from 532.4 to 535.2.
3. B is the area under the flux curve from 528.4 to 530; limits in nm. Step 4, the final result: 98.4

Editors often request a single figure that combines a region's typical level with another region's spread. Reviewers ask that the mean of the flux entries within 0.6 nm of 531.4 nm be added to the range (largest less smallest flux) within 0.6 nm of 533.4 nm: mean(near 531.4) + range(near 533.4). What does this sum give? 17.7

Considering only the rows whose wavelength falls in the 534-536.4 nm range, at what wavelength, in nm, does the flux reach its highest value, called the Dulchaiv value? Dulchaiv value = 535.8 nm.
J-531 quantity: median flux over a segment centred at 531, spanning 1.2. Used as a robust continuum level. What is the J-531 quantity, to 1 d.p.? 14.3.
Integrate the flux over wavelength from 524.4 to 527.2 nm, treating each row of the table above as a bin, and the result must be 33.1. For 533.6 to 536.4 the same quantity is 38.3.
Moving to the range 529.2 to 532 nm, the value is 38.9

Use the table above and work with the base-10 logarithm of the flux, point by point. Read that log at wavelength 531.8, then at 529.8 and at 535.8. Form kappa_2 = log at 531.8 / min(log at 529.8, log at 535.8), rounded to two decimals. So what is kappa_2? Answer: 1.10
